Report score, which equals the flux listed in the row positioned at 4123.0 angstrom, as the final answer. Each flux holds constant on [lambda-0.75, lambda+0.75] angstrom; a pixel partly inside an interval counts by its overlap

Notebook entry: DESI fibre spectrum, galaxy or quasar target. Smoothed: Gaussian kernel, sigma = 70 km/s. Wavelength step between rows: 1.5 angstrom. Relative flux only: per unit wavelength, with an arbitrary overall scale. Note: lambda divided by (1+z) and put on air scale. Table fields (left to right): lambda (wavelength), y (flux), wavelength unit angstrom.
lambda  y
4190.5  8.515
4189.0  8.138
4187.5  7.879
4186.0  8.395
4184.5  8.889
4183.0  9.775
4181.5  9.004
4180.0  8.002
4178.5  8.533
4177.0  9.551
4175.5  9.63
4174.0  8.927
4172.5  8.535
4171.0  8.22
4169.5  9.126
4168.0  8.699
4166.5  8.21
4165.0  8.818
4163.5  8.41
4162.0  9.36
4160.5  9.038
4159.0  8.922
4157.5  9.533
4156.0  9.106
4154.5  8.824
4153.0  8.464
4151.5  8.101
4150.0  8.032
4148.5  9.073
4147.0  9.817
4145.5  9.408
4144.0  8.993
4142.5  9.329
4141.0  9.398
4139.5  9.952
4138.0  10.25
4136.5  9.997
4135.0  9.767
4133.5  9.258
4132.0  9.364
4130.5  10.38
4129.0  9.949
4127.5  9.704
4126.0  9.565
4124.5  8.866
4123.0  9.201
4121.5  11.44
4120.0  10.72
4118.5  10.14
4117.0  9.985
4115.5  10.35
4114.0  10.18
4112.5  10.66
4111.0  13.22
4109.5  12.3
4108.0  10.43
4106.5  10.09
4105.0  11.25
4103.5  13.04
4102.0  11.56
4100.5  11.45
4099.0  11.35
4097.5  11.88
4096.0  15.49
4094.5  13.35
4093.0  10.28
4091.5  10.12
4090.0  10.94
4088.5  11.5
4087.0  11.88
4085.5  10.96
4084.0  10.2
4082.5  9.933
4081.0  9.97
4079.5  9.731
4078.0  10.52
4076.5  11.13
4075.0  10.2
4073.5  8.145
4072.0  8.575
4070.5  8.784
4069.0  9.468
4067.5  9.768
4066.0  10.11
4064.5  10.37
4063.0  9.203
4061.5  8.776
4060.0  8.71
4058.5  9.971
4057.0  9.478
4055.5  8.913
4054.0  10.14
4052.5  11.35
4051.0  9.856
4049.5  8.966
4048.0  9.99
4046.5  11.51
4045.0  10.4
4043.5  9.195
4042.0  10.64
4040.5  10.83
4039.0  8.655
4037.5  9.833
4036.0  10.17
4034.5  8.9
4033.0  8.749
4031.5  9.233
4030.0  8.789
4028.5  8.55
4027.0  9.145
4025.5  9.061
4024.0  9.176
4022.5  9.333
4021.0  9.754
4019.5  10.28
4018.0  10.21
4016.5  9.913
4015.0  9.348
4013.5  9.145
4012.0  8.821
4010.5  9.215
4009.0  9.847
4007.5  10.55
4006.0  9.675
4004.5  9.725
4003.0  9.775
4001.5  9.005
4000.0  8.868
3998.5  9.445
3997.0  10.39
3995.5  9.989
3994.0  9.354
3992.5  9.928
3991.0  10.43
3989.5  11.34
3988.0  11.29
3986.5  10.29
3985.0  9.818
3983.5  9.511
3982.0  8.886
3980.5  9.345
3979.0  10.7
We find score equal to 9.201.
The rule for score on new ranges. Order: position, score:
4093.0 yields 10.28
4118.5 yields 10.14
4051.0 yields 9.856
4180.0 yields 8.002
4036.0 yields 10.17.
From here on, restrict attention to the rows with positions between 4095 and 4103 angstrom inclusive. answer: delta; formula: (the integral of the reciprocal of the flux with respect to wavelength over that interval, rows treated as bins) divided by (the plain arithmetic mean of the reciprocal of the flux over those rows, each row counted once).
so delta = 8.0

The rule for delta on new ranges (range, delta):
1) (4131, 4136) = 5.0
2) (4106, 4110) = 4.0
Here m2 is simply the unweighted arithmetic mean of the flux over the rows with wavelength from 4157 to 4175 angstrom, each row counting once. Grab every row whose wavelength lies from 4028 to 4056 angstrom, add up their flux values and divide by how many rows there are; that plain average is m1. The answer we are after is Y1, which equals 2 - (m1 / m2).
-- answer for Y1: 0.90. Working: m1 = 9.7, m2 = 8.8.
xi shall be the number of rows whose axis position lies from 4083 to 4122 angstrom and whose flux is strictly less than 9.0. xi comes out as 0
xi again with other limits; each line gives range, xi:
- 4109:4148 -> 2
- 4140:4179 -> 14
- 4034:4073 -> 8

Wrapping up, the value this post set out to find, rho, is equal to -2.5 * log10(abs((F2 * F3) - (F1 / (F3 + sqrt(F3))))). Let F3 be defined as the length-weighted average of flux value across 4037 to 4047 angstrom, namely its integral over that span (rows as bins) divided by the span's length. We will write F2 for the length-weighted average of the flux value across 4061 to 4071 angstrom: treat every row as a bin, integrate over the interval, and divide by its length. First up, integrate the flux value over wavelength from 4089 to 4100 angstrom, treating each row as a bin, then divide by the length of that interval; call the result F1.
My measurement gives -4.95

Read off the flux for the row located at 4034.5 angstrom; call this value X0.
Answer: 8.9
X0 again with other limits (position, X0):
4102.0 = 11.56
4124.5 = 8.866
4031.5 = 9.233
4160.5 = 9.038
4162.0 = 9.36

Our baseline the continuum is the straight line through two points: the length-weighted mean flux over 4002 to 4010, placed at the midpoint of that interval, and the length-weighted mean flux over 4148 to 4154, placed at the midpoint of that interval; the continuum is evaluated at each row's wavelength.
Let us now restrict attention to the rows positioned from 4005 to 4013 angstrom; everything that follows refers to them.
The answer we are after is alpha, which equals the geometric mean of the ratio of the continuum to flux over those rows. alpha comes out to 1.02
